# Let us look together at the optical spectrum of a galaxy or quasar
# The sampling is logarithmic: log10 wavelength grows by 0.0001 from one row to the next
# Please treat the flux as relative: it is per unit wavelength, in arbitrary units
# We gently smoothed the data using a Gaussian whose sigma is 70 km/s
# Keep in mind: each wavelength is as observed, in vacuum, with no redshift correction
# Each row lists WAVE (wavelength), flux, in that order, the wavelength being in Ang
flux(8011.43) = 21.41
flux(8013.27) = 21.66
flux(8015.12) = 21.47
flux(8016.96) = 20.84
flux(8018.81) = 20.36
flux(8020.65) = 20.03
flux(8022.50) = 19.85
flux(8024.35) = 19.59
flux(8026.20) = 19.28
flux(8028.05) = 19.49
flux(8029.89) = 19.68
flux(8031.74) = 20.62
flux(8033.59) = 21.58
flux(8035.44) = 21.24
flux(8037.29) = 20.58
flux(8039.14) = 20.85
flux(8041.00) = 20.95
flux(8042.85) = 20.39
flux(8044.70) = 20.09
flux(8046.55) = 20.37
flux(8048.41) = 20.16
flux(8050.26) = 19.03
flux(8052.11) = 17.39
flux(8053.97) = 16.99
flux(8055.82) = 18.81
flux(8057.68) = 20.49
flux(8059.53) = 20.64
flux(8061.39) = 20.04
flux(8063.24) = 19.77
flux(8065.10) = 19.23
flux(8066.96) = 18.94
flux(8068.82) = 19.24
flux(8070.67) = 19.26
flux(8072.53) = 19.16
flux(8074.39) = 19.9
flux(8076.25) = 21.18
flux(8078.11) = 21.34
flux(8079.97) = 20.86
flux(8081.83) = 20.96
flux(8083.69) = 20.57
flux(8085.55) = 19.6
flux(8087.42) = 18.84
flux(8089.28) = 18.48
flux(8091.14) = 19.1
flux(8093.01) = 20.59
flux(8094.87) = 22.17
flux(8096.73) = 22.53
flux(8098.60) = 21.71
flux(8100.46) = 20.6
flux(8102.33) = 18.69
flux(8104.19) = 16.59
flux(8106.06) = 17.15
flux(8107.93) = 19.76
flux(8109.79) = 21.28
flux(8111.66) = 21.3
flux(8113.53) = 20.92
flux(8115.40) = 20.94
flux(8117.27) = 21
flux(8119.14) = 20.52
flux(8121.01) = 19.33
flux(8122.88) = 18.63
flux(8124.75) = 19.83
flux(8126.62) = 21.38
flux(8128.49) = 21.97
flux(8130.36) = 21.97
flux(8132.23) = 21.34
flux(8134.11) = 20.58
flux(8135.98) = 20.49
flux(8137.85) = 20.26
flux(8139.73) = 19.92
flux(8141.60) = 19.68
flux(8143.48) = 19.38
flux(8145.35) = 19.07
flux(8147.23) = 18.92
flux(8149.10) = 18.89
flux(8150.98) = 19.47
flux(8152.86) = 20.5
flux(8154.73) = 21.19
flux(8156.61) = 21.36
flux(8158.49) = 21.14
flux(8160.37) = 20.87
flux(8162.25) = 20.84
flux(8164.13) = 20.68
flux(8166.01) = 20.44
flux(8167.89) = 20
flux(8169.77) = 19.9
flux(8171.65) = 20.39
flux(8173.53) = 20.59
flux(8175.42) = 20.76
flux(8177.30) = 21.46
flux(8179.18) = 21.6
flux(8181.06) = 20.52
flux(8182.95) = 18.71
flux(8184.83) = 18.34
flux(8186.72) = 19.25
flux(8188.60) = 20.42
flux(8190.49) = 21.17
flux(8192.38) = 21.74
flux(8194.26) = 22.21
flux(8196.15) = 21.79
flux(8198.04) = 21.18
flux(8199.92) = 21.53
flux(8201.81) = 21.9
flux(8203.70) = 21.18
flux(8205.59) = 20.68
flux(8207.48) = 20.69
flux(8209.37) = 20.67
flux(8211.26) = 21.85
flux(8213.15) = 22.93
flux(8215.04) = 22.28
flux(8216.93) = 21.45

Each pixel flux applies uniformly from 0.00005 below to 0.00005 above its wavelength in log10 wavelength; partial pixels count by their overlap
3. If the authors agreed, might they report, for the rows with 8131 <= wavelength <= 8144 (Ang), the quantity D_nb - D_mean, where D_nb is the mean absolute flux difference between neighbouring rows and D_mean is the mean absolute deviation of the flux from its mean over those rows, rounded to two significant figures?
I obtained -0.17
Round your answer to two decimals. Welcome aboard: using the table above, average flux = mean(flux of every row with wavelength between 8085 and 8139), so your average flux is 20.26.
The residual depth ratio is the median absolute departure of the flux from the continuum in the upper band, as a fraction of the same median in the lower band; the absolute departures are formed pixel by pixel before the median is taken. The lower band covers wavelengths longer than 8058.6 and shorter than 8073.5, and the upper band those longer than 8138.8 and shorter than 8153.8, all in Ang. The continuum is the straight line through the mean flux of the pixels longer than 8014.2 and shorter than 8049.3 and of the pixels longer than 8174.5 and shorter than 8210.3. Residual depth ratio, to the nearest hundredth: 1.03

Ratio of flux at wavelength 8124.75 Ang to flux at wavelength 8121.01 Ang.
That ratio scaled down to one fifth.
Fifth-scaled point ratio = 0.205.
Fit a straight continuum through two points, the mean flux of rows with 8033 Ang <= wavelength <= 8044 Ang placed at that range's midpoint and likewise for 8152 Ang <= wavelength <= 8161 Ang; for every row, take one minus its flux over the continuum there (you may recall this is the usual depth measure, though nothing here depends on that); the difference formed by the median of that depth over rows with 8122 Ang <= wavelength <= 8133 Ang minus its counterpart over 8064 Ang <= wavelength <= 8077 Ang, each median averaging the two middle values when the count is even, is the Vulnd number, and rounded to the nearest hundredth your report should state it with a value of -0.10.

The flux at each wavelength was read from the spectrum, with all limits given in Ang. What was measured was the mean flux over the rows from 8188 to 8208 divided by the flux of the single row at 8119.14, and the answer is 1.04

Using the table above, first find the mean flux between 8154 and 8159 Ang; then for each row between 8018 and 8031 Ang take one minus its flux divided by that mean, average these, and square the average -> 0.0048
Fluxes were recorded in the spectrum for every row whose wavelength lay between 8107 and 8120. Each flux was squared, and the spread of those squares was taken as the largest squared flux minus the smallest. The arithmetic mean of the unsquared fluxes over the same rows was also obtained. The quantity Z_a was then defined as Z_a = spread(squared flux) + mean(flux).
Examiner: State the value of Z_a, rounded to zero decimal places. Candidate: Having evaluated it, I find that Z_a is 84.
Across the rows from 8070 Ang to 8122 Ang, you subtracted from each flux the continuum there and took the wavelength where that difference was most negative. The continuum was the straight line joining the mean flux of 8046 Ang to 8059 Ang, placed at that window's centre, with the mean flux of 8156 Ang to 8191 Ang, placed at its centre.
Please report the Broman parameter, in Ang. 8104.19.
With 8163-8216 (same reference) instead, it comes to 8184.83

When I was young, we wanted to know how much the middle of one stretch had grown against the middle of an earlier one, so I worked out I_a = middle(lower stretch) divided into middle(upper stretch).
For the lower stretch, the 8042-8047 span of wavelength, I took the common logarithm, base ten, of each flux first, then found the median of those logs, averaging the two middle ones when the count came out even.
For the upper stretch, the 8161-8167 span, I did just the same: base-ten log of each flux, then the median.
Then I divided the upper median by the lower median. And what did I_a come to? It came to 1.005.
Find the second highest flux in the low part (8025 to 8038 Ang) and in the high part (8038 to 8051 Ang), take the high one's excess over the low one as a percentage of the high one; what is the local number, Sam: -1.9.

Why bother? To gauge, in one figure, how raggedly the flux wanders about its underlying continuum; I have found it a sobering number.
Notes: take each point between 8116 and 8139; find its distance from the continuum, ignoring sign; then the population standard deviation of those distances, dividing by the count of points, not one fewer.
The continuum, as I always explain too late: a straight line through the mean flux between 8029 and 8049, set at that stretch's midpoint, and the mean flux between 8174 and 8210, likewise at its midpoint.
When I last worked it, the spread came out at 0.57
